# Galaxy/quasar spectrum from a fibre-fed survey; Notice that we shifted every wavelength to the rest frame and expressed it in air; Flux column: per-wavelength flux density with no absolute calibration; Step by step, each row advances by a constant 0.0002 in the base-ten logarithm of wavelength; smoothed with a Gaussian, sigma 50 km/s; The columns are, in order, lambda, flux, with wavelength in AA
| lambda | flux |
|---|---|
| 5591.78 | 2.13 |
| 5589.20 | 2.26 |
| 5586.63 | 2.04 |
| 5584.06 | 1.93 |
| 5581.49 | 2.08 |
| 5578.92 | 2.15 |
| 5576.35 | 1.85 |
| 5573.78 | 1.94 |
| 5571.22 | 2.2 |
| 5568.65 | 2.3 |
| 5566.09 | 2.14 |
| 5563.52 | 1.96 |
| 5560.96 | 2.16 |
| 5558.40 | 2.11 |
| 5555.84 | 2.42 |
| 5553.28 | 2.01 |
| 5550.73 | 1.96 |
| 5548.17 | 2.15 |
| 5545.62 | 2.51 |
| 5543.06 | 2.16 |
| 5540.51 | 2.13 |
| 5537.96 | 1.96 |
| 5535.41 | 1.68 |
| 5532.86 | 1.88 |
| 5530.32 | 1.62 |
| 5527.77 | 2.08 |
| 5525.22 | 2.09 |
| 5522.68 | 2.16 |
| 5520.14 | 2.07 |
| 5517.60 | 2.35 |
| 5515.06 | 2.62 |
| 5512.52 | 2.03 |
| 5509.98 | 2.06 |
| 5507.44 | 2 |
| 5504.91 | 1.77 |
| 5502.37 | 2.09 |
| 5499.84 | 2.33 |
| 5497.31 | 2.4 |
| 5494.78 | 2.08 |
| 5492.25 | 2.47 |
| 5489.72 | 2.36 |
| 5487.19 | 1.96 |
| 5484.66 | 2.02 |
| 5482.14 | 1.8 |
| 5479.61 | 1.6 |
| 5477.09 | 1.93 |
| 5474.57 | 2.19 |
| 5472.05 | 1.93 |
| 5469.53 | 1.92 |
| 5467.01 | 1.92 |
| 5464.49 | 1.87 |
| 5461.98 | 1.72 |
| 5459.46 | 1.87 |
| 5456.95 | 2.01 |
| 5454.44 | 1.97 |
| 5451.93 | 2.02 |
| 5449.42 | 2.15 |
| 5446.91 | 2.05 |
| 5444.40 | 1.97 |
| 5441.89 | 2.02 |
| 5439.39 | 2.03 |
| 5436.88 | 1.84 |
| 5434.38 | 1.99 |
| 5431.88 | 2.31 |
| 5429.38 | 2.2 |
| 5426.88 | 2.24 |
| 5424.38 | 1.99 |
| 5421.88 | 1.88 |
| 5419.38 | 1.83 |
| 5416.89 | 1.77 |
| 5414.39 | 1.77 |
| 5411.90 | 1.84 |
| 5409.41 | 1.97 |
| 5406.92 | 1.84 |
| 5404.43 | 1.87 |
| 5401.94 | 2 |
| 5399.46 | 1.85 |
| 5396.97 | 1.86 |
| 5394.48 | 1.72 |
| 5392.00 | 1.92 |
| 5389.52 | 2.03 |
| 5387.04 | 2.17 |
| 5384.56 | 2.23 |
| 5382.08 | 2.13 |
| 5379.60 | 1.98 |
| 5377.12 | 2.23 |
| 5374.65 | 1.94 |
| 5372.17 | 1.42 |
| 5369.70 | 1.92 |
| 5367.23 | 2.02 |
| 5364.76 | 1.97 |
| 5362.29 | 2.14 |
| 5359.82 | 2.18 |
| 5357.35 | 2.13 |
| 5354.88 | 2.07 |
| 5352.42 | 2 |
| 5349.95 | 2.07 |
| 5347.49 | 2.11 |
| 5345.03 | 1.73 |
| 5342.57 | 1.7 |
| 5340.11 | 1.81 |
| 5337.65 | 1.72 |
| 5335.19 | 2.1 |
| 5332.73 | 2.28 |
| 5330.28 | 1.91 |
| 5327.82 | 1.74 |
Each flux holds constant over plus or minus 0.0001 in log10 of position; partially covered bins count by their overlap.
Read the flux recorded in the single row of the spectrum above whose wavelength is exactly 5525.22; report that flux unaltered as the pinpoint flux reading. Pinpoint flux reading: 2.09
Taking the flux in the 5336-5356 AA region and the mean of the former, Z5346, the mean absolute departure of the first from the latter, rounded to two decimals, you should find 0.16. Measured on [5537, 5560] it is 0.14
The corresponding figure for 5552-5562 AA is 0.12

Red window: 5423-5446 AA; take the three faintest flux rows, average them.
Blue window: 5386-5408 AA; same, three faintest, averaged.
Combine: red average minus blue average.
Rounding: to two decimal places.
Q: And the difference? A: 0.13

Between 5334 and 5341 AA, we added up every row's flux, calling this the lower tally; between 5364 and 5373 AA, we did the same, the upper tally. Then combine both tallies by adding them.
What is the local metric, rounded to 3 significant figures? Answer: 13.0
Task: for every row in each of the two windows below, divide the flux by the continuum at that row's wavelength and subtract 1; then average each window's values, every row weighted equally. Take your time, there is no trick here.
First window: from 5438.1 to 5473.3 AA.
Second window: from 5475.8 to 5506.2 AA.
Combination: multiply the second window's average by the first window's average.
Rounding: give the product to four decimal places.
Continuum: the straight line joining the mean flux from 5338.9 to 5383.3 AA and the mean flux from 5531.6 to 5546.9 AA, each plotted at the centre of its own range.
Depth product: -0.0005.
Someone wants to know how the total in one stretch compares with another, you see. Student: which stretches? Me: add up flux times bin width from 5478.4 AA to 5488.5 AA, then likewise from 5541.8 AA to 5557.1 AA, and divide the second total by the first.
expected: 1.8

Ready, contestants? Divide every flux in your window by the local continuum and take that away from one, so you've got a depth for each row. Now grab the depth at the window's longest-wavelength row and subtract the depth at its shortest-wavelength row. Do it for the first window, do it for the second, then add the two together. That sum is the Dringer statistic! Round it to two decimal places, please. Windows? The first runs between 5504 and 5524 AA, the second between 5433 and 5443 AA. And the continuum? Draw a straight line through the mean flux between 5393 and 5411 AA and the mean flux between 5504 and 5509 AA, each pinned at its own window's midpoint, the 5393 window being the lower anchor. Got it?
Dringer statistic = -0.22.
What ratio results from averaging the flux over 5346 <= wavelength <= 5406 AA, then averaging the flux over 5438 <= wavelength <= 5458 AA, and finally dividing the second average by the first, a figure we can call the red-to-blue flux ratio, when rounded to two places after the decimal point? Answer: 1.01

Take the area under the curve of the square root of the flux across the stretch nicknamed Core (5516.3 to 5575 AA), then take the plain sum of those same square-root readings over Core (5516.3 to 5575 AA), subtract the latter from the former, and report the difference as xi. 52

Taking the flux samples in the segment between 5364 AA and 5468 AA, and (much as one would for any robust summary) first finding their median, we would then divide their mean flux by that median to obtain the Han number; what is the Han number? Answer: 1.00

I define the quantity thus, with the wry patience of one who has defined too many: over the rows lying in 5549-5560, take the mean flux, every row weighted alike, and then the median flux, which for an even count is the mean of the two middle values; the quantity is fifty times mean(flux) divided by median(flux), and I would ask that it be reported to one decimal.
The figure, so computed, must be 51.6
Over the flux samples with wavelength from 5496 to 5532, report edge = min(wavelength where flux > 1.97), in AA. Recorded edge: 5497.31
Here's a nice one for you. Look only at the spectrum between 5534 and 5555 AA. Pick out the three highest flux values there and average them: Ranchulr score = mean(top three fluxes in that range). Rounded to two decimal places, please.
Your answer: 2.27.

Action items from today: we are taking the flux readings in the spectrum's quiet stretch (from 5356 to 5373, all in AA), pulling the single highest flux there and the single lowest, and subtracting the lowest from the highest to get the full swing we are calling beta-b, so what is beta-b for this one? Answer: 0.76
